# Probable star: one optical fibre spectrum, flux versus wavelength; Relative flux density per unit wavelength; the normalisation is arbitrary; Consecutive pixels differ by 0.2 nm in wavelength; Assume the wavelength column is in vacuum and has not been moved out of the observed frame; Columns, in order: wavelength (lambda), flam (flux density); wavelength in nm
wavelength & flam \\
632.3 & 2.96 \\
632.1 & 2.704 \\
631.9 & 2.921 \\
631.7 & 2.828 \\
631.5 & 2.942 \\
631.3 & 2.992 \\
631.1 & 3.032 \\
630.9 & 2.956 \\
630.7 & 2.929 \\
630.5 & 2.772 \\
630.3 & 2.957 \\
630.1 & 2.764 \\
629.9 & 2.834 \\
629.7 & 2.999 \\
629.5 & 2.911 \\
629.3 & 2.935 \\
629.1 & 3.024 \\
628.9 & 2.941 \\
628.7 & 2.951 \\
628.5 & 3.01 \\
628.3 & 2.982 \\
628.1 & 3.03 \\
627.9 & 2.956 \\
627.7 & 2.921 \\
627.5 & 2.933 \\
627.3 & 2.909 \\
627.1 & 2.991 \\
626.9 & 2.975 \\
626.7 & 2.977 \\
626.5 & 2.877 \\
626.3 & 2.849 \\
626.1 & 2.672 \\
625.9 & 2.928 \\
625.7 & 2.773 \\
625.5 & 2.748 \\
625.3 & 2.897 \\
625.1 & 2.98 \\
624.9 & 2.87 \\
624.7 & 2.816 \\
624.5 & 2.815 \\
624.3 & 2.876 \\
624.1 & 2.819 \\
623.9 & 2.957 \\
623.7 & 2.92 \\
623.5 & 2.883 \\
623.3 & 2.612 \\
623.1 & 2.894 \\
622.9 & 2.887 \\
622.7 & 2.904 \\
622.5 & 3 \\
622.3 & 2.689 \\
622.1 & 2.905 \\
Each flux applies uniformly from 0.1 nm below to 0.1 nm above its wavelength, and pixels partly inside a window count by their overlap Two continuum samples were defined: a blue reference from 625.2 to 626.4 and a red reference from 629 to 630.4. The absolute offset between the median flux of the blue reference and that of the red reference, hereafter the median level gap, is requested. 0.124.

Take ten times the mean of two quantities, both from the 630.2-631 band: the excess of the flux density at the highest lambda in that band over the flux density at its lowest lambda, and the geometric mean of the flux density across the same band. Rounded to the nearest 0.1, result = 14.5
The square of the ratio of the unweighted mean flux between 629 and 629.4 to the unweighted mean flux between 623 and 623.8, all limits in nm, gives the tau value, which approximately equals 1.11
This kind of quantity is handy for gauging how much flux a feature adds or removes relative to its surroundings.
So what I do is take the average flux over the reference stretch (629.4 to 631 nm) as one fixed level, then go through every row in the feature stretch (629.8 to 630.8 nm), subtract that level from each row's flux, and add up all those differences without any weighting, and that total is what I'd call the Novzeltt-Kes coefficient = -0.20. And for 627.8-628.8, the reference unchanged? 0.48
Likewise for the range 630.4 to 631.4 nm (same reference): 0.23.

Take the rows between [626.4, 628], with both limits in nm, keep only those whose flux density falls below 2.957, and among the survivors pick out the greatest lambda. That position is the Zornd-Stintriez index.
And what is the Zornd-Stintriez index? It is 627.9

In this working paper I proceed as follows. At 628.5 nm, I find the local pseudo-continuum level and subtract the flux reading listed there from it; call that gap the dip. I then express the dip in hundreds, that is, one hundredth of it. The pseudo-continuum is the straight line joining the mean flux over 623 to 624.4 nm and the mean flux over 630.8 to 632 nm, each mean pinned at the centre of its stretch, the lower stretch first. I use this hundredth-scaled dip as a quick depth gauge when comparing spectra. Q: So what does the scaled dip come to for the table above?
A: -0.0010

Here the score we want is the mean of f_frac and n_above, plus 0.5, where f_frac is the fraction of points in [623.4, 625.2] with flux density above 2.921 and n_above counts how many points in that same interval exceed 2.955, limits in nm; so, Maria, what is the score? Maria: 1.61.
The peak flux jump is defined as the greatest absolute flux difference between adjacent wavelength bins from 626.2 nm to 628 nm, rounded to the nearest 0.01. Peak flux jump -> 0.10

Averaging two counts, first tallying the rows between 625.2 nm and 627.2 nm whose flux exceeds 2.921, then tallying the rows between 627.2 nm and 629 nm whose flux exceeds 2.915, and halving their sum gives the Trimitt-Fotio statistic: 6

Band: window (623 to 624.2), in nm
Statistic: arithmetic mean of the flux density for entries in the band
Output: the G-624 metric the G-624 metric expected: 2.85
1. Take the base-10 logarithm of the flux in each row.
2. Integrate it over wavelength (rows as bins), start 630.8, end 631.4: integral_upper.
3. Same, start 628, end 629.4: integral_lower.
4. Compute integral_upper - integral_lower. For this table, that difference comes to -0.4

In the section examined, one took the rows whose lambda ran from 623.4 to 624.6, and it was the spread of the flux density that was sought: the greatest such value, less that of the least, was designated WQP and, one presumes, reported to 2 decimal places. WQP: 0.14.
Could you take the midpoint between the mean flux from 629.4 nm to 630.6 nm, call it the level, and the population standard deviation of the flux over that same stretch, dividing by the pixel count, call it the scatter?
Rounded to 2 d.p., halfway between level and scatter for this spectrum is 1.48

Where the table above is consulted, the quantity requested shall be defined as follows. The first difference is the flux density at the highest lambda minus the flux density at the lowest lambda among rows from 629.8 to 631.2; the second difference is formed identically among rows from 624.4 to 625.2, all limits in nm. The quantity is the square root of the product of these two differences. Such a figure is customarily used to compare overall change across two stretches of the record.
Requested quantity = 0.18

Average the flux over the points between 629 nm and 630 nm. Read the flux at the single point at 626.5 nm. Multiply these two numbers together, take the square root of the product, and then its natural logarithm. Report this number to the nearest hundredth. 1.07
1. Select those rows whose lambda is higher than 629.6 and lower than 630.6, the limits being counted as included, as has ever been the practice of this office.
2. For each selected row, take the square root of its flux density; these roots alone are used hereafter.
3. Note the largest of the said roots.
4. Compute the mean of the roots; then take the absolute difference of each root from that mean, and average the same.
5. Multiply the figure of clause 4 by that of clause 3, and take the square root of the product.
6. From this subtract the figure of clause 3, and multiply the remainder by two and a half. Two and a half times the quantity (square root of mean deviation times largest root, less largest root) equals -3.79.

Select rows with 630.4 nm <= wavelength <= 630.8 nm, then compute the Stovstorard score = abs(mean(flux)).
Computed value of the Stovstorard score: 2.85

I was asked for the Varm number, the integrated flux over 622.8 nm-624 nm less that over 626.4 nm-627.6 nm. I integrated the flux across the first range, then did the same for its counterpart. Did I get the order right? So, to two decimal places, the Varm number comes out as -0.10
